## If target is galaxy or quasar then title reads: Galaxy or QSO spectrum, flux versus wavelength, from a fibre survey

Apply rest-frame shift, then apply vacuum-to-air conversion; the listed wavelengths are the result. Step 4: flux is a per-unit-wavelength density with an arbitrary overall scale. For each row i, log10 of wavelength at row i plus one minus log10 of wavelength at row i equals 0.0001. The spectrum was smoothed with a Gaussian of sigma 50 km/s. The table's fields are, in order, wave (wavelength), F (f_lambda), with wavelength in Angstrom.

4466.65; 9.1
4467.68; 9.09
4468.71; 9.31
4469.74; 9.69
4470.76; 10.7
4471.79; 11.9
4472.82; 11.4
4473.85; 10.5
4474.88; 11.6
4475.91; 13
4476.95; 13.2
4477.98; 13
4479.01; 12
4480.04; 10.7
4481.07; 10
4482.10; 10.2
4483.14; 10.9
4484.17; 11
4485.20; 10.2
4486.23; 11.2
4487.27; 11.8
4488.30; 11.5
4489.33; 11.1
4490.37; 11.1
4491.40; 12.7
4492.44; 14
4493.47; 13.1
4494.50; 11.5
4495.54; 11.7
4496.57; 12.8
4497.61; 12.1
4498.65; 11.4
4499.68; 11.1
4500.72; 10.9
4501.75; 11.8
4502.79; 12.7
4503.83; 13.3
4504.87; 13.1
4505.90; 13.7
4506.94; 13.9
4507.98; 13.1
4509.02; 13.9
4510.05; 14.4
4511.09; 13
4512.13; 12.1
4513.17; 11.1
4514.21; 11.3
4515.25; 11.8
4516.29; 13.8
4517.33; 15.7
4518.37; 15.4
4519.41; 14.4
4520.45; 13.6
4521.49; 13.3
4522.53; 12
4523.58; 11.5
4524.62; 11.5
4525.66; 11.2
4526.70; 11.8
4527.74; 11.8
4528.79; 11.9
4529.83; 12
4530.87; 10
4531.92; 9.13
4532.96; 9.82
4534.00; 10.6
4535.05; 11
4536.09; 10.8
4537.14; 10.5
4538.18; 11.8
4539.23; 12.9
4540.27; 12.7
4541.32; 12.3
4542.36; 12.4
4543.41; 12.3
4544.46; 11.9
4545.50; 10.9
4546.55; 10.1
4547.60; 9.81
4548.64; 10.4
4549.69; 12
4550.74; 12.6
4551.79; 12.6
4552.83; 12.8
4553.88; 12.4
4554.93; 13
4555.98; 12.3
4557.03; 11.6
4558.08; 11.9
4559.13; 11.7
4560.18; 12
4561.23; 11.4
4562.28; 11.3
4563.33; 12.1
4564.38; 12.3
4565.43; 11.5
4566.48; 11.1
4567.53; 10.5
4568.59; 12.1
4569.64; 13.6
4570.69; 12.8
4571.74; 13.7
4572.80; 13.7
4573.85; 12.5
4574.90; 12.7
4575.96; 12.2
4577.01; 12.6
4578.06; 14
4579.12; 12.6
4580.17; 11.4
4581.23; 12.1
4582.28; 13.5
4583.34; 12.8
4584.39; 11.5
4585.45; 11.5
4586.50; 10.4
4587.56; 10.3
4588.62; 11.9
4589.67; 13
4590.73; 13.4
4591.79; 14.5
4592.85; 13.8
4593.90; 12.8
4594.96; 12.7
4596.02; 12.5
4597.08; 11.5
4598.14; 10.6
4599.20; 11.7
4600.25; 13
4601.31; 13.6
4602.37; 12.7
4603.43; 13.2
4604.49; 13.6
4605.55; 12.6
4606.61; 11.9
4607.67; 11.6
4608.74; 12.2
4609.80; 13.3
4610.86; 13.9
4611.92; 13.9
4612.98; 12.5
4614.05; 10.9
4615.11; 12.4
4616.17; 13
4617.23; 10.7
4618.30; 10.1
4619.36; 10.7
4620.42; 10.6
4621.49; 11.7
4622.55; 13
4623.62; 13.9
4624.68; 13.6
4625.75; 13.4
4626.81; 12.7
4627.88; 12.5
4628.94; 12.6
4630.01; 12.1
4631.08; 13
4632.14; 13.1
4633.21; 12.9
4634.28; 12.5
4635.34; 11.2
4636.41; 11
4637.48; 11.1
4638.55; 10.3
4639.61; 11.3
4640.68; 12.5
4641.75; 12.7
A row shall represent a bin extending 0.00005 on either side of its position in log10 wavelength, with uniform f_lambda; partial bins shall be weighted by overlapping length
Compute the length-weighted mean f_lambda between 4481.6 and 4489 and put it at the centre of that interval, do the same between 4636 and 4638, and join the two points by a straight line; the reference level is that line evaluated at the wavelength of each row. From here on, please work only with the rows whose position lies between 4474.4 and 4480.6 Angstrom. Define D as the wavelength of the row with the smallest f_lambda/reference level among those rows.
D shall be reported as 4480.04 Angstrom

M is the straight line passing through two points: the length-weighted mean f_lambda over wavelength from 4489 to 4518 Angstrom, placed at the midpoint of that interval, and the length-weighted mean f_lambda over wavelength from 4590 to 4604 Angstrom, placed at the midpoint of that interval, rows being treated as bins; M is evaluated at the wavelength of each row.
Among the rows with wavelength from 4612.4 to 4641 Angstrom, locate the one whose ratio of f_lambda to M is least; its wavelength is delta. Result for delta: 4618.30 Angstrom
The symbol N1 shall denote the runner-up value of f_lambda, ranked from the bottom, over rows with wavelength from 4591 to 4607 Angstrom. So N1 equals 11.5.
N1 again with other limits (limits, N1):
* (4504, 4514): 12.1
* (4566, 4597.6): 10.4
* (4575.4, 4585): 11.5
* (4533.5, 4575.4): 10.1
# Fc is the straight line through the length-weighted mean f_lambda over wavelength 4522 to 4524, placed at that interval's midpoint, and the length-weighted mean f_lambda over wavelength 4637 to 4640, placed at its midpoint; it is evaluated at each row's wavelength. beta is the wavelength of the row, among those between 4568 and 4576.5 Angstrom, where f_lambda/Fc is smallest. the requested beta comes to 4568.59 Angstrom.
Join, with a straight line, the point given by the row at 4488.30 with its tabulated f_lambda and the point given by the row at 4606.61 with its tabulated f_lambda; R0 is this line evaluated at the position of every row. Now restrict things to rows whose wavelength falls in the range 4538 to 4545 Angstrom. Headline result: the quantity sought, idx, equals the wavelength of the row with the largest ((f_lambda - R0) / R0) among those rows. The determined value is 4539.23 Angstrom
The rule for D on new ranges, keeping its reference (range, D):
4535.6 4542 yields 4537.14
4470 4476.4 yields 4473.85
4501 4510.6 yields 4501.75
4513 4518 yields 4513.17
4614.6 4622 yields 4618.30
